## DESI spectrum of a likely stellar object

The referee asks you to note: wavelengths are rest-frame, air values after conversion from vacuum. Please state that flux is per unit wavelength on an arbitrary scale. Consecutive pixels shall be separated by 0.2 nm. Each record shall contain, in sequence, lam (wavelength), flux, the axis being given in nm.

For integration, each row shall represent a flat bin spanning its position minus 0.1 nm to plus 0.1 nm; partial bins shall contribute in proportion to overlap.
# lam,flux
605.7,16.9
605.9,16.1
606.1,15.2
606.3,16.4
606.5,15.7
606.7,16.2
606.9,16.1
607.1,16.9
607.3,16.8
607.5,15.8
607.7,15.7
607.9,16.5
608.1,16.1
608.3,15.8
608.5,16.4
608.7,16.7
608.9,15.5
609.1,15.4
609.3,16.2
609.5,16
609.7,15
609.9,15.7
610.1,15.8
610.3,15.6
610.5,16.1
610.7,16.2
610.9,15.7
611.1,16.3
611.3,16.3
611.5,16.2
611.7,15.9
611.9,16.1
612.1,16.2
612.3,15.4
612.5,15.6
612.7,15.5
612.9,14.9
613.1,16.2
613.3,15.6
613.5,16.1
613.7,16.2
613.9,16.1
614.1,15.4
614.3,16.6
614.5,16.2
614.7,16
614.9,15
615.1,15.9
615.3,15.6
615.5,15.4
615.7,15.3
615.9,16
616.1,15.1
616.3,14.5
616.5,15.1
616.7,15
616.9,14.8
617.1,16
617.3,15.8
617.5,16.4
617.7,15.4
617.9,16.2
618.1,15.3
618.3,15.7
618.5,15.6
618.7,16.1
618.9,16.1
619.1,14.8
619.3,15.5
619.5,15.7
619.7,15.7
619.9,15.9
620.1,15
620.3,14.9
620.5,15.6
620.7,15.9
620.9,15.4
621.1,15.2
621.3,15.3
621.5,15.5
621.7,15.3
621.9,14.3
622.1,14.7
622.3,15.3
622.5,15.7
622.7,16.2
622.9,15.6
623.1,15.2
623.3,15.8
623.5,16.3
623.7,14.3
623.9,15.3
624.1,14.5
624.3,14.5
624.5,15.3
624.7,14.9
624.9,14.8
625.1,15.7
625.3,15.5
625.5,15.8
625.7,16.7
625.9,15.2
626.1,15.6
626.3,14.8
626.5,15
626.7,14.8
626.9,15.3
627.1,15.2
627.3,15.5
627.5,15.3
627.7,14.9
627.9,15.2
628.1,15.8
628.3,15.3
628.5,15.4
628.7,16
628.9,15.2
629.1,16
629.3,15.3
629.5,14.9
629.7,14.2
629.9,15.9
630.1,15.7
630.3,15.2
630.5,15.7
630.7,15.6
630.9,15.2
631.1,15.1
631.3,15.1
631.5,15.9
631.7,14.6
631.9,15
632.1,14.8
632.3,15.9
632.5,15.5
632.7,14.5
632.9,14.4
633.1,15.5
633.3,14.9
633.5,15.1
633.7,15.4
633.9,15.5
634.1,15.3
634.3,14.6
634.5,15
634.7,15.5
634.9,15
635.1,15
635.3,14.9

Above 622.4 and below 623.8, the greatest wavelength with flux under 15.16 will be 623.7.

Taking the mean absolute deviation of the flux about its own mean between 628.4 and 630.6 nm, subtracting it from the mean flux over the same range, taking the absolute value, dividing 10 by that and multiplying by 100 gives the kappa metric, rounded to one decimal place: 66.7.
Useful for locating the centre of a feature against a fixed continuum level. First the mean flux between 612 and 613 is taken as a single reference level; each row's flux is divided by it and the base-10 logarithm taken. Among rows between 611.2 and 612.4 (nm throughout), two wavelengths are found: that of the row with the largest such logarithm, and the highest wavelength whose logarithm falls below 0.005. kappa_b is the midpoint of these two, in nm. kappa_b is 611.80 nm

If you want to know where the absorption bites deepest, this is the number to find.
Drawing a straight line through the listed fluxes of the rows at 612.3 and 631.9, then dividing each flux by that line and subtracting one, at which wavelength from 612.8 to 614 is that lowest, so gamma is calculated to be 612.9 nm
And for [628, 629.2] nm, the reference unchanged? 628.9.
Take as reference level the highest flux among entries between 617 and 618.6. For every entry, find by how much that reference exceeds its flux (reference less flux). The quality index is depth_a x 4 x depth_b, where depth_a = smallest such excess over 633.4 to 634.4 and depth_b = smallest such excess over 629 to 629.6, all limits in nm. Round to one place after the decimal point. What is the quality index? 1.4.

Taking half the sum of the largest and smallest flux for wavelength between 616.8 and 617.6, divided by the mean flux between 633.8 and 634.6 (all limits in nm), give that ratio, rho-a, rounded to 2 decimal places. 1.03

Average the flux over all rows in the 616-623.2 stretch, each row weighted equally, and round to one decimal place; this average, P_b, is 15.4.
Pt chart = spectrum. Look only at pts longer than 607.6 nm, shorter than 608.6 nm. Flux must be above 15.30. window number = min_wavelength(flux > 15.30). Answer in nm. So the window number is 607.7 nm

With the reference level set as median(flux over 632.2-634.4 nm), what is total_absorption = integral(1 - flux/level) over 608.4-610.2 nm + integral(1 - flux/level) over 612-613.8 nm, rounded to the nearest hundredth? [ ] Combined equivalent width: -0.12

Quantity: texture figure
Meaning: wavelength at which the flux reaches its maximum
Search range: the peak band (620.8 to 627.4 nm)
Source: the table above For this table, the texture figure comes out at 625.7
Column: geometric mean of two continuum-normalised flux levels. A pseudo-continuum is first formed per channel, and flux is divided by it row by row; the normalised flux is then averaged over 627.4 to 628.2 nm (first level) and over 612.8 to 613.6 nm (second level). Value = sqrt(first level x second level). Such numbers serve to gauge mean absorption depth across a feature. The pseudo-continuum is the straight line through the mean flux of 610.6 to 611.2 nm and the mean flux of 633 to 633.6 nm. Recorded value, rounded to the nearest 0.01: 0.99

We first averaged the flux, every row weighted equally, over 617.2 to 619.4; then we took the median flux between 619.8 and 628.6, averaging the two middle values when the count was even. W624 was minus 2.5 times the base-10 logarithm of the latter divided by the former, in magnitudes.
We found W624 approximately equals 0.029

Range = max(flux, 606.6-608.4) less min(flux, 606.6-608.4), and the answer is 1.2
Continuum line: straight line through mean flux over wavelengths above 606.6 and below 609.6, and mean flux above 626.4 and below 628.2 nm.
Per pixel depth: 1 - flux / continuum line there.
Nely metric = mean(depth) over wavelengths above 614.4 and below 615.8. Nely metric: 0.011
